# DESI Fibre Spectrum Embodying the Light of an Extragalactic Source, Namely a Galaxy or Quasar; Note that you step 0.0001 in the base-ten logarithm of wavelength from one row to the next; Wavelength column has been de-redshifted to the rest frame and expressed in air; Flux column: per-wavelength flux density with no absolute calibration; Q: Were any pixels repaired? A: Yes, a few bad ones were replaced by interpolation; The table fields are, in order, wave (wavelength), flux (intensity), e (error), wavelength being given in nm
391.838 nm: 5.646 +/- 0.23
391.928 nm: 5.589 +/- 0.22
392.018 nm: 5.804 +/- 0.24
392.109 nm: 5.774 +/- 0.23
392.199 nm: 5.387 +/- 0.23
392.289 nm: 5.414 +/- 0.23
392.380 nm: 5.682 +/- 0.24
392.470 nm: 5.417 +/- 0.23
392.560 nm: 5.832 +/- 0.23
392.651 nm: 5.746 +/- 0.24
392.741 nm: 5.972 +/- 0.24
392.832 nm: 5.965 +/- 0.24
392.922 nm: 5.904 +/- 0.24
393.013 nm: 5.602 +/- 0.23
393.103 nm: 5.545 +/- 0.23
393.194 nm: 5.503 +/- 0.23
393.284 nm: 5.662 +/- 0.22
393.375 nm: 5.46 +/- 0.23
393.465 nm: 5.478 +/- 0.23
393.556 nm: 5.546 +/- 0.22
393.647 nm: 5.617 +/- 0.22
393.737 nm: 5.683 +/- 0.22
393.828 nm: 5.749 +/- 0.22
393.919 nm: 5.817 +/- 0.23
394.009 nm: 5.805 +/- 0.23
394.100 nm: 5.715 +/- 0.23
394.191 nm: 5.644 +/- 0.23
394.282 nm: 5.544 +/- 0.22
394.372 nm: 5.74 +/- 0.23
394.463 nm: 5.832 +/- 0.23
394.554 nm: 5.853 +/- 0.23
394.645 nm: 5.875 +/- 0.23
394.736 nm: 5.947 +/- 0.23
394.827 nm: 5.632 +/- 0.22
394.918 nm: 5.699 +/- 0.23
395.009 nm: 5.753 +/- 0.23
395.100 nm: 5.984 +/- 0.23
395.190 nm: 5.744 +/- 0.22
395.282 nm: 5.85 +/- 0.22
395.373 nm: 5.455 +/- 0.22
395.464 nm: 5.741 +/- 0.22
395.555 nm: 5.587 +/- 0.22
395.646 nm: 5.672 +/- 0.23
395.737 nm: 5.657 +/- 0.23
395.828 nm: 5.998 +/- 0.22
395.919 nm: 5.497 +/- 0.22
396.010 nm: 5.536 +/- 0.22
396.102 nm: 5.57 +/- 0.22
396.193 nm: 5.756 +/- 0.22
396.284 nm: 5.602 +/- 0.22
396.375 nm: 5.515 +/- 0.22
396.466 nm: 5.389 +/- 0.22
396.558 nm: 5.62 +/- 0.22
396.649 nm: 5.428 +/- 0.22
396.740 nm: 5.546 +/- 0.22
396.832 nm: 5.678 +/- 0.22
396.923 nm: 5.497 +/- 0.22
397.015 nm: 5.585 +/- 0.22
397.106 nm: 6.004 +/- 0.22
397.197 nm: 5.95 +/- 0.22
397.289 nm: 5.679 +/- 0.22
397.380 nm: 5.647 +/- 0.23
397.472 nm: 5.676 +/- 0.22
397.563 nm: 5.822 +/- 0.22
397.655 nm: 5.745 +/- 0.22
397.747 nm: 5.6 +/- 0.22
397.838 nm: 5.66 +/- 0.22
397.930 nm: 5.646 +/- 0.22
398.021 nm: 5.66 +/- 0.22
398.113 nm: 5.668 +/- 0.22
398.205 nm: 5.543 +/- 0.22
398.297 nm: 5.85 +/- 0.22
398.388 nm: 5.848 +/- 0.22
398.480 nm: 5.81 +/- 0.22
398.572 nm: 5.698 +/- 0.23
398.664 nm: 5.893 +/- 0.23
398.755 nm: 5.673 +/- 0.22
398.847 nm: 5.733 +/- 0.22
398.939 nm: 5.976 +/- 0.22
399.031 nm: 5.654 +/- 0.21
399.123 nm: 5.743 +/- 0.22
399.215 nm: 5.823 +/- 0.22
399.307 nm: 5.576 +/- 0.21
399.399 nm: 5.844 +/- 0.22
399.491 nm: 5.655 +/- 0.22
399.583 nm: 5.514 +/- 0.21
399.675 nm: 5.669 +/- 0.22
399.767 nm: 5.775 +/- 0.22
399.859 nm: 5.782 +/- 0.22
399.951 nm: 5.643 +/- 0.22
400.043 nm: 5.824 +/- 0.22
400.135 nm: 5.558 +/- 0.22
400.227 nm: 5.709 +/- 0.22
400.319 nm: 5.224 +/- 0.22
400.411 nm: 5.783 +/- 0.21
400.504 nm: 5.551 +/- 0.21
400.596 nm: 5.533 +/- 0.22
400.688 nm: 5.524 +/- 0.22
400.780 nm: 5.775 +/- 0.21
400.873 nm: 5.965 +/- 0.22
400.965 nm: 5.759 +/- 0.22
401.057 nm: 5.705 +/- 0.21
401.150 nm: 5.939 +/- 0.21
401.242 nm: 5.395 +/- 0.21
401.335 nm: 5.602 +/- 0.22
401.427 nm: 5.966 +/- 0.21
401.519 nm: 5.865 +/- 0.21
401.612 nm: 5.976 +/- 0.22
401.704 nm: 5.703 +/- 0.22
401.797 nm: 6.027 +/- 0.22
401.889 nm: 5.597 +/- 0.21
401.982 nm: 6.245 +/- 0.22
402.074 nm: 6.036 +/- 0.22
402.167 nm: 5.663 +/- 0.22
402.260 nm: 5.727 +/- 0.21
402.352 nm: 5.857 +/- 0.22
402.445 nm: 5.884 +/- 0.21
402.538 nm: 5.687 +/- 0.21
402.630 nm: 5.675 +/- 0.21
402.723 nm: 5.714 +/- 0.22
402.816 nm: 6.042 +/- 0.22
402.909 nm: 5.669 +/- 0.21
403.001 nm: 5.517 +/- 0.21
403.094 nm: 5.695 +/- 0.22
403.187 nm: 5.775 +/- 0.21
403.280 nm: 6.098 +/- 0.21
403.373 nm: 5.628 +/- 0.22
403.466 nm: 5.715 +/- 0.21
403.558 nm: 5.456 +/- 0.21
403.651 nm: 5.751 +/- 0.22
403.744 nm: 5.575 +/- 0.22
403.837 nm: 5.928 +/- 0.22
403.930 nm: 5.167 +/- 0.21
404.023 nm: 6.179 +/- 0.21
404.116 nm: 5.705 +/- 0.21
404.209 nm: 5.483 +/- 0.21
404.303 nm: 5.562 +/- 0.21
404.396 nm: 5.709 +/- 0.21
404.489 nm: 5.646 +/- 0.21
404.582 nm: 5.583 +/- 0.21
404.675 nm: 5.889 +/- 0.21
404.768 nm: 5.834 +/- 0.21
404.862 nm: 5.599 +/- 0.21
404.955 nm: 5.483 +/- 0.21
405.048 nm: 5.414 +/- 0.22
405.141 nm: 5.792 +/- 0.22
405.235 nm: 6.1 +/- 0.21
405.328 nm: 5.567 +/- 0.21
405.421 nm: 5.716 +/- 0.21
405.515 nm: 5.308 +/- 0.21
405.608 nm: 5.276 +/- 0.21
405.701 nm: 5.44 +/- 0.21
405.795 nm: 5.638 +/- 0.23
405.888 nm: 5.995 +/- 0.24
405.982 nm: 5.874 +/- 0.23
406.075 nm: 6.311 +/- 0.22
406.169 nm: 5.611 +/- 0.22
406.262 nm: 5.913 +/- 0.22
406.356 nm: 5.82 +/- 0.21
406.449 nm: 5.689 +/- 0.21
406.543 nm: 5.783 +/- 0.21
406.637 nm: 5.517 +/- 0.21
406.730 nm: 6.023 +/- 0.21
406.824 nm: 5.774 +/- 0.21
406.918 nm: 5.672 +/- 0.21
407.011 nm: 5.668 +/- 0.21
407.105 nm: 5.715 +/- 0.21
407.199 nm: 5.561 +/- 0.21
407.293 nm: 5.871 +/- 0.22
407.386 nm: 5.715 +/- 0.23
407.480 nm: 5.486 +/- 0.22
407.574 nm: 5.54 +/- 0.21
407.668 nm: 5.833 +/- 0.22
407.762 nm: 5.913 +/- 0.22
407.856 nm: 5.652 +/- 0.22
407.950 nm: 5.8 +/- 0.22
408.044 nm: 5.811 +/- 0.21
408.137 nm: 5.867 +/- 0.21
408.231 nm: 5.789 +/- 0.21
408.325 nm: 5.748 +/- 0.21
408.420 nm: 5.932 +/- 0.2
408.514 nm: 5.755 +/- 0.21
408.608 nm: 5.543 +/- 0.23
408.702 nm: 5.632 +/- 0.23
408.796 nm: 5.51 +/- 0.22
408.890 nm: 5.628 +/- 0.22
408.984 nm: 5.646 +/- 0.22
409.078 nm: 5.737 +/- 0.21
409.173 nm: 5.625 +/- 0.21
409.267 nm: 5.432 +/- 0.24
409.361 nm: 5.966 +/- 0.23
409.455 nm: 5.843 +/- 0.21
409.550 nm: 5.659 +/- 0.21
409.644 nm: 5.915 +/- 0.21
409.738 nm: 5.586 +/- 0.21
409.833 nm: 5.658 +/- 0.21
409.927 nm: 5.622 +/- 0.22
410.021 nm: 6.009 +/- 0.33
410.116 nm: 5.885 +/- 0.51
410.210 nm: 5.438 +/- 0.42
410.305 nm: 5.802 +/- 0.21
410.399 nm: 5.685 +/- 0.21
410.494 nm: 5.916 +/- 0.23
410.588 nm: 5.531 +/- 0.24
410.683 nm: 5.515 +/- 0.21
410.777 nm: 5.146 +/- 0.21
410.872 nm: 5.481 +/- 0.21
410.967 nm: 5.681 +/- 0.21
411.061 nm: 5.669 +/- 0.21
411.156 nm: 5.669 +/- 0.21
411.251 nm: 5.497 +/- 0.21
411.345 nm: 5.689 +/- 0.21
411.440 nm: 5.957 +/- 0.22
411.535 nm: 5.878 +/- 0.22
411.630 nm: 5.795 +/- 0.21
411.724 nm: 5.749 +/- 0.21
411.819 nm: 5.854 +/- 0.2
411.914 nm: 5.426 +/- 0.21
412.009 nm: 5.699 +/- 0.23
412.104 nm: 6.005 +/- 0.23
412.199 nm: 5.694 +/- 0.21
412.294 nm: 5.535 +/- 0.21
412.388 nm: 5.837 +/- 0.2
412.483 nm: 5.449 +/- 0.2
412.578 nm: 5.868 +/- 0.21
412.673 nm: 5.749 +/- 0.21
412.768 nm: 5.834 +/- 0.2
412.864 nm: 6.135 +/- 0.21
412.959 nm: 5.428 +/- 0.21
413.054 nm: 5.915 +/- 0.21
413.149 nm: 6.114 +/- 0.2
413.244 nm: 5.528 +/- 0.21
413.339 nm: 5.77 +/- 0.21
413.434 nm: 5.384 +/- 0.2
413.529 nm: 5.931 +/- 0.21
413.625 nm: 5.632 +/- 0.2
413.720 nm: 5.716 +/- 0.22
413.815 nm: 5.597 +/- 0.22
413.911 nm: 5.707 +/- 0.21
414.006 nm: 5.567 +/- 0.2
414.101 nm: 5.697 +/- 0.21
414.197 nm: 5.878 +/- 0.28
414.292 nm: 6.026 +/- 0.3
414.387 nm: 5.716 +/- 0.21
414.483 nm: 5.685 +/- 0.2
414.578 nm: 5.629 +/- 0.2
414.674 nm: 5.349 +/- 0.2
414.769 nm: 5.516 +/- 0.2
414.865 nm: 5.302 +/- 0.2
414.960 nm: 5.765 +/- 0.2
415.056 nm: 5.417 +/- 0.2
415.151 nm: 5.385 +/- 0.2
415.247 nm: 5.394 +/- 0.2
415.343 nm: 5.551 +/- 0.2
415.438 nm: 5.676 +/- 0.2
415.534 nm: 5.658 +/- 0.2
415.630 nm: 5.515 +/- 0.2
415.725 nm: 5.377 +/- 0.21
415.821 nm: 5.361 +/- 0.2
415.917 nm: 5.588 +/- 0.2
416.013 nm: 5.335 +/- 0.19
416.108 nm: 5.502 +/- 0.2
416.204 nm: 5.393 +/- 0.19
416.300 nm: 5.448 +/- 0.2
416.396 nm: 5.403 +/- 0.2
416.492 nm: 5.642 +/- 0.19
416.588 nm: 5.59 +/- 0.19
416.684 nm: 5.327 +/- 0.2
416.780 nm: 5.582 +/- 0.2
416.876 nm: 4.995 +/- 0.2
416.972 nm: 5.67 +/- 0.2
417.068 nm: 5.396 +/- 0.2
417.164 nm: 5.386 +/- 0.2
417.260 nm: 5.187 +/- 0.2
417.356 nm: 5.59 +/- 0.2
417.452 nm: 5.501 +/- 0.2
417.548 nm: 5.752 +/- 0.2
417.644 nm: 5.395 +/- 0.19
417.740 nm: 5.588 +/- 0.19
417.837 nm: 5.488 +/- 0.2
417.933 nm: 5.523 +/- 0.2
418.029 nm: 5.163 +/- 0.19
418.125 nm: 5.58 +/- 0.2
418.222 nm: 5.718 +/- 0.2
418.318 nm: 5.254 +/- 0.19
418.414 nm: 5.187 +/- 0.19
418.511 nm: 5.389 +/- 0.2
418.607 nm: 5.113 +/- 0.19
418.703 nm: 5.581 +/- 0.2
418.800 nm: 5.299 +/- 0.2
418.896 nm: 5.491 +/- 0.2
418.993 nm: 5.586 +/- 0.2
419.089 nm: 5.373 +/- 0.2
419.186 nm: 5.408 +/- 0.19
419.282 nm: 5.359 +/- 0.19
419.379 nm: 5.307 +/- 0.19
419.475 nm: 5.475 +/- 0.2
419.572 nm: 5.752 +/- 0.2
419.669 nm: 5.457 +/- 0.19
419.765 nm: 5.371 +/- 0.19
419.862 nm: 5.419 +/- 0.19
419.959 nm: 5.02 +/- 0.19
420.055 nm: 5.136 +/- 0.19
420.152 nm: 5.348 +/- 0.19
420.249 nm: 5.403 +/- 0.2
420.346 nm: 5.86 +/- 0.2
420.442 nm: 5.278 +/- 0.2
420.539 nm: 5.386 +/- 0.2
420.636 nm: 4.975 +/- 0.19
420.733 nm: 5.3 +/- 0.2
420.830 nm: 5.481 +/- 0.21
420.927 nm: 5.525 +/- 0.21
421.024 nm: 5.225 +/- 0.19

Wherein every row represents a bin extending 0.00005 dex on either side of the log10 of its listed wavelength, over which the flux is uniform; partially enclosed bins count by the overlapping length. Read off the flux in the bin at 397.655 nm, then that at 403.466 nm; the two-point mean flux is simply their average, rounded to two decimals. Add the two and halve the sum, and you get 5.73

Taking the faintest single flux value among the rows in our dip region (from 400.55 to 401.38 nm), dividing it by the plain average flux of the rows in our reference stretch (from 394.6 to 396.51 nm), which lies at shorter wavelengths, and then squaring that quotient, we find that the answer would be 0.899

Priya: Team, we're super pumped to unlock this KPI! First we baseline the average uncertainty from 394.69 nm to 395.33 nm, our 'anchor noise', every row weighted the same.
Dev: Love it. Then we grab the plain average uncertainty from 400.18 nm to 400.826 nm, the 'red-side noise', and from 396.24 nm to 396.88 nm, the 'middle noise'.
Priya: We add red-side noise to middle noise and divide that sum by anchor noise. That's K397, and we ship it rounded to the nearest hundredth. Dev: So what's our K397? 1.93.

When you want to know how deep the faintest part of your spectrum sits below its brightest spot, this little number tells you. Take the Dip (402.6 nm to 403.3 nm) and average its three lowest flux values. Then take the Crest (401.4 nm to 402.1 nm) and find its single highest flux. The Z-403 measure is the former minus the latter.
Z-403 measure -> -0.62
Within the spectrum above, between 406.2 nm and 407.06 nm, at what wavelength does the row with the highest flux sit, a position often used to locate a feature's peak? 406.730 nm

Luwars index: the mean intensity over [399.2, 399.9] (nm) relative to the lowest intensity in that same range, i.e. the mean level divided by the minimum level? 1.03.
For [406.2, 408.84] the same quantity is 1.05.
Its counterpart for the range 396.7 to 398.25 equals 1.03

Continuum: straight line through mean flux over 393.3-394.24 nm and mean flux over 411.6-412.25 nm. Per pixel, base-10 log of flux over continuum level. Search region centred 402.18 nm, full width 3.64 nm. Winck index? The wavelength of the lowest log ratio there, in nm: 403.930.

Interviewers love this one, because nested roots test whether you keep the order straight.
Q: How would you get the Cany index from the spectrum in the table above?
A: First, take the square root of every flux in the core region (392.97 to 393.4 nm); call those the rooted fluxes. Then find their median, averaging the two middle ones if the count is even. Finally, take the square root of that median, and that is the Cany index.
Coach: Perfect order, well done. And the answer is 1.53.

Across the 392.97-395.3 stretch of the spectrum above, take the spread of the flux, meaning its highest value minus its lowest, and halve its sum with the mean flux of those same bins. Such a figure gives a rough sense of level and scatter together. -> 3.11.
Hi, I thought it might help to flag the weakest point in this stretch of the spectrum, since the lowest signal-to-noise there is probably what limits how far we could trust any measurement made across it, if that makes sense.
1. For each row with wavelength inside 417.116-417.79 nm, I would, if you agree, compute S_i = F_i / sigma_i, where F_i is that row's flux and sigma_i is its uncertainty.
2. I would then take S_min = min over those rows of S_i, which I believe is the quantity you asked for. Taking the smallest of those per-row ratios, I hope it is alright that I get 25.9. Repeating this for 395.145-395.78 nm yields 24.6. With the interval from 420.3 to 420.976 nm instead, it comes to 26.1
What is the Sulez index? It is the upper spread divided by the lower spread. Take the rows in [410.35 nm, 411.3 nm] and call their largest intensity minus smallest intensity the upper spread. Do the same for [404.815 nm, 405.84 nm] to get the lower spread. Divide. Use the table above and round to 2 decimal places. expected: 0.93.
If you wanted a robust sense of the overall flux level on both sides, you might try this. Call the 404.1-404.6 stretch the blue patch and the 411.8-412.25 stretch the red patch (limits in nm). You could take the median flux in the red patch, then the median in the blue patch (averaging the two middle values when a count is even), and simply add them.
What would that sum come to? 11.3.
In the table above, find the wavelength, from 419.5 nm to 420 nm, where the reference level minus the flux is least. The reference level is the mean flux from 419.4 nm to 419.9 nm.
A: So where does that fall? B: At 419.572 nm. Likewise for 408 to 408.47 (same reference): 408.420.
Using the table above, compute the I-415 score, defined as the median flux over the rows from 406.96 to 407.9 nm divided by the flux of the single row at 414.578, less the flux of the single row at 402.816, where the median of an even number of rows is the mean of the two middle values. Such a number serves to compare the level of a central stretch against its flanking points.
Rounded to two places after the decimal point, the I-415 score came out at -5.03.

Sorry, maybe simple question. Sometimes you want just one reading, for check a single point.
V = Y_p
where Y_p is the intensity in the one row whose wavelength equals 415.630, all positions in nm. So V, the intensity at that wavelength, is 5.515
